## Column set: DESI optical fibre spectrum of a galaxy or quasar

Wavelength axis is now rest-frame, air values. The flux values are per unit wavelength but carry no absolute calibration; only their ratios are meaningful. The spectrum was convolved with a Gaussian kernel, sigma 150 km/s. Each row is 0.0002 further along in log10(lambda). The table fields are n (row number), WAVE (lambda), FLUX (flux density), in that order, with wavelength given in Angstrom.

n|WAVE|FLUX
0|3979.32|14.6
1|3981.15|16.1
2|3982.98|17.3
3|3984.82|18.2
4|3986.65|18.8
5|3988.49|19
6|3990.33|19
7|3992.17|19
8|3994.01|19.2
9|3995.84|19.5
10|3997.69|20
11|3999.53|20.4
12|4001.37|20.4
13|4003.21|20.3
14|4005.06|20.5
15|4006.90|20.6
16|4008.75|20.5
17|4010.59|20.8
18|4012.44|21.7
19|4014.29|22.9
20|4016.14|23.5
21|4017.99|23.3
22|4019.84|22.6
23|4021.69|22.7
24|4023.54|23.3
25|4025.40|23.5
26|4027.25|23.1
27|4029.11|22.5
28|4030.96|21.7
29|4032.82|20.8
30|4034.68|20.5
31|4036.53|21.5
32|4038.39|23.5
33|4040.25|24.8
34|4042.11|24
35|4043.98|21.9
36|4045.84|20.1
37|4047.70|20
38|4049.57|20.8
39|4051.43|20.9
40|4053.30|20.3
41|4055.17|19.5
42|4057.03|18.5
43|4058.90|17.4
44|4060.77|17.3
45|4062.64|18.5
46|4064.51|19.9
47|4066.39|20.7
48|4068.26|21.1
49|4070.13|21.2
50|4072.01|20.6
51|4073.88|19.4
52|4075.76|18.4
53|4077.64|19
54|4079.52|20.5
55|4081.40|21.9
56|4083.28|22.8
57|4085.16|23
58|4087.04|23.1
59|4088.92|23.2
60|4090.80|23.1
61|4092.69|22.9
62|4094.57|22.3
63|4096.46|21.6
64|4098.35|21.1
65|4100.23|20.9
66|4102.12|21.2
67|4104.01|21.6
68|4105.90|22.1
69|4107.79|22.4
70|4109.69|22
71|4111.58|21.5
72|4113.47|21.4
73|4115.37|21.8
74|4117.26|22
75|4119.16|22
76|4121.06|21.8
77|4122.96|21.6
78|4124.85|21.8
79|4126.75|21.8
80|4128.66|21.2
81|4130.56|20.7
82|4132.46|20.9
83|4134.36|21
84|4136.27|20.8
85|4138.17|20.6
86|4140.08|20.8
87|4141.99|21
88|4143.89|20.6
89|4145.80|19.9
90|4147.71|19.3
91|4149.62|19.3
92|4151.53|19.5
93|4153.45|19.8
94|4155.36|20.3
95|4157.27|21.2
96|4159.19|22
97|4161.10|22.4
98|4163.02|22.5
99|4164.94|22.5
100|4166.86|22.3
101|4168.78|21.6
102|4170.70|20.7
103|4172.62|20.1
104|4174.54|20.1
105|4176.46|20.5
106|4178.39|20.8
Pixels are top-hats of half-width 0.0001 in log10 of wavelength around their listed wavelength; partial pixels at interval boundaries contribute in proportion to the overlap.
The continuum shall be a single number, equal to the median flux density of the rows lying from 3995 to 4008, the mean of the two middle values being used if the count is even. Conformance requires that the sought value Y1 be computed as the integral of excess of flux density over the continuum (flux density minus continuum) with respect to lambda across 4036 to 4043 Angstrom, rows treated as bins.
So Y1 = 22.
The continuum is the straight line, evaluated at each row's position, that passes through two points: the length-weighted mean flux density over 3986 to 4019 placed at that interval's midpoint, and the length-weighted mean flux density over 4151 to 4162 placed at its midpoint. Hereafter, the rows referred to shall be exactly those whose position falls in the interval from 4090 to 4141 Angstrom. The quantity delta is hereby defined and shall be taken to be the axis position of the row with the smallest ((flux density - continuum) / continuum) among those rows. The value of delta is 4138.17 Angstrom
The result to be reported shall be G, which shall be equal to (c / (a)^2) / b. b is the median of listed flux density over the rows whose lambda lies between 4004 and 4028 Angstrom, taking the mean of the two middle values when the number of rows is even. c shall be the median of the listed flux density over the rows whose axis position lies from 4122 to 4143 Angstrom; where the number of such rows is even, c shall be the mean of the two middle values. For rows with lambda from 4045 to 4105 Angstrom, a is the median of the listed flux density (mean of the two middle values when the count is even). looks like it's 0.0021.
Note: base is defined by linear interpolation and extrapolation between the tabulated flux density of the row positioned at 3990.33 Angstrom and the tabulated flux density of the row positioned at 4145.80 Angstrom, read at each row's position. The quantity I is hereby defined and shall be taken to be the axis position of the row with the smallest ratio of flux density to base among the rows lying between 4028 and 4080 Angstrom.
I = 4060.77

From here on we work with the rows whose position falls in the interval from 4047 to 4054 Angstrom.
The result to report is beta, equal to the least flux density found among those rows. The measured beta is 20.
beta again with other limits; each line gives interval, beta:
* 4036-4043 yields 21.5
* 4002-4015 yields 20.3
